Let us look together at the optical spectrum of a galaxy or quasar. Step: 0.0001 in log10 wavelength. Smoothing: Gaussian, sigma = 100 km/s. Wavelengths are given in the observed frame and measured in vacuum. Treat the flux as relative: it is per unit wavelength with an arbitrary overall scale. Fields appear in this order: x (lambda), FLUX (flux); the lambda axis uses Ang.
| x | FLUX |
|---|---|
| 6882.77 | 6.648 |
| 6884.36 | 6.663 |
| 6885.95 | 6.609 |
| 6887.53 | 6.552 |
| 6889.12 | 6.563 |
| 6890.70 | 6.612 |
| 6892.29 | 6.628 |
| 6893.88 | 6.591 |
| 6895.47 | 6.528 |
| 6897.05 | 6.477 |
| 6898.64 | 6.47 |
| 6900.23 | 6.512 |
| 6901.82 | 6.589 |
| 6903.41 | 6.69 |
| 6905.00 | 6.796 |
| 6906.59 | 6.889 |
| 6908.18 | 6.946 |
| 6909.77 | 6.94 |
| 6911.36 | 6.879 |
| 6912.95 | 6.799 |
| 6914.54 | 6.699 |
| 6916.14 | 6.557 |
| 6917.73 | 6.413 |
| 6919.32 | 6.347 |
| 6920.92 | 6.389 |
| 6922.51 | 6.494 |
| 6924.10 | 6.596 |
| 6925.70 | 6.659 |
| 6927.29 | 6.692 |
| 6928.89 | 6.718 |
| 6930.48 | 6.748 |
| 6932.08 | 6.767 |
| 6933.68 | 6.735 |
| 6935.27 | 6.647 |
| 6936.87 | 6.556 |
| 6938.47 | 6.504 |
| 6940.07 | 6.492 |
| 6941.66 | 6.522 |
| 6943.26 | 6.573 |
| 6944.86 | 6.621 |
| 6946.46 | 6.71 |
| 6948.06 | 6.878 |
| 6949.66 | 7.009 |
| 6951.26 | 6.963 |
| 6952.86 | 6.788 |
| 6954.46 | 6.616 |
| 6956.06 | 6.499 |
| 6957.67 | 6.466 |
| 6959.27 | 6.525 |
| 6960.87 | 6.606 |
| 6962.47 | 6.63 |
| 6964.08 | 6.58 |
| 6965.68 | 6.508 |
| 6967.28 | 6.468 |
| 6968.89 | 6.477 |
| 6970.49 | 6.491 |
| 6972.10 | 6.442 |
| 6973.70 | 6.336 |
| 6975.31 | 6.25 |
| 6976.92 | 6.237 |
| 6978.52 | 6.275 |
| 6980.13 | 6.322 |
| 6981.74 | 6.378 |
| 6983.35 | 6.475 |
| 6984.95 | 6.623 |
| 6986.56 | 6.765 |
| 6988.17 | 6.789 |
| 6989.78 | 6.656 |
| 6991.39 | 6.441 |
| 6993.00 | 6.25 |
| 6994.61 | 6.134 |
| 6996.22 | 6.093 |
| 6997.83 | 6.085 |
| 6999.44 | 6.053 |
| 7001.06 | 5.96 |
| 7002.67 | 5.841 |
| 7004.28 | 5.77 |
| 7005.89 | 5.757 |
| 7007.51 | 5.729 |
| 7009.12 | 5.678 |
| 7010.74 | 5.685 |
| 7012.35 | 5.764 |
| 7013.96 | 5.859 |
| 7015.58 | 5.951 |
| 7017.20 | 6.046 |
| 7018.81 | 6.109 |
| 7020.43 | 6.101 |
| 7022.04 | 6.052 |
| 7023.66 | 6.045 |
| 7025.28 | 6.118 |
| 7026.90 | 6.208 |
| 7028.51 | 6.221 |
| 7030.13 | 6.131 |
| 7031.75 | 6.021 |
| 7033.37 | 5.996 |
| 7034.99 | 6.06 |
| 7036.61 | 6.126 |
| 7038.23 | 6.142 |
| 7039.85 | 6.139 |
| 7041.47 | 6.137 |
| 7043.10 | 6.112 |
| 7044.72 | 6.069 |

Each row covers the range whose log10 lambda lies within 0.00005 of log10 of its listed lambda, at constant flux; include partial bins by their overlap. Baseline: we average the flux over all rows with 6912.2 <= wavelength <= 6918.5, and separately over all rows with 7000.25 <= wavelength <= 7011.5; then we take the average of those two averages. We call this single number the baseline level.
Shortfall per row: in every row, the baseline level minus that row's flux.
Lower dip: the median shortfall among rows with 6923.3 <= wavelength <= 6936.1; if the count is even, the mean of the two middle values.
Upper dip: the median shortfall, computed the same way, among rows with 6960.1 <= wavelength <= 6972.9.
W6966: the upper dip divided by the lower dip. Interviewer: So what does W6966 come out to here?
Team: 0.60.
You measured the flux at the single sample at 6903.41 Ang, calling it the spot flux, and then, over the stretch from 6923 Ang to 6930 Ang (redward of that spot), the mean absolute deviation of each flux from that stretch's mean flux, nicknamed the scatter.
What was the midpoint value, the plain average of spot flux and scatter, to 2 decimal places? 3.36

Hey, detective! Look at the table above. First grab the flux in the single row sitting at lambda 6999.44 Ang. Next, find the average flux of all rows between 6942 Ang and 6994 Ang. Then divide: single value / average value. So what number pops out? 0.924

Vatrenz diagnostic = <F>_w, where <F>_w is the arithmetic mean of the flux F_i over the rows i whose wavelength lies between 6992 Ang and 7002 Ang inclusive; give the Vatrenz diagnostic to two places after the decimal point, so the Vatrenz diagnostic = 6.10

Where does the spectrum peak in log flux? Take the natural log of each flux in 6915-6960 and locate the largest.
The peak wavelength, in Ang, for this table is 6949.66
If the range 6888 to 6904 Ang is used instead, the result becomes 6903.41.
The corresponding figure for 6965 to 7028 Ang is 6988.17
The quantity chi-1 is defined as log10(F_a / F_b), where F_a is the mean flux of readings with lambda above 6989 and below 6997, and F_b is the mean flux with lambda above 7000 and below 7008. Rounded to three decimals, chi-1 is 0.036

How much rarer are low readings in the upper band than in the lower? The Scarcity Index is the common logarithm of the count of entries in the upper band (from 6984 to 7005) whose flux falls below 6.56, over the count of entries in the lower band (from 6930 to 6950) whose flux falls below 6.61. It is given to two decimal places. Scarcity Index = 0.26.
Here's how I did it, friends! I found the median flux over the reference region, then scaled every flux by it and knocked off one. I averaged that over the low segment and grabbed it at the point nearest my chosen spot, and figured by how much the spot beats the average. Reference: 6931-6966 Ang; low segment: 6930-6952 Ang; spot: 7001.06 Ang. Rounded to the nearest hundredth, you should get -0.11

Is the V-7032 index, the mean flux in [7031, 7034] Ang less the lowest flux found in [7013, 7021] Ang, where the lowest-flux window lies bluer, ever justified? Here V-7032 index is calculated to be 0.15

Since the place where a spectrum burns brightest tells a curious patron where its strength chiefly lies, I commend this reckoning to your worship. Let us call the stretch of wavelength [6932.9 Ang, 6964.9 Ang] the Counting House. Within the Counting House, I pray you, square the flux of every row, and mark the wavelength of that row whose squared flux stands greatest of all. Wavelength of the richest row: 6949.66 Ang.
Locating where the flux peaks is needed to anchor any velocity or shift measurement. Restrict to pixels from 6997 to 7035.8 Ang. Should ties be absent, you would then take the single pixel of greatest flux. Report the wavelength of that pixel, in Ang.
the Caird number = 7028.51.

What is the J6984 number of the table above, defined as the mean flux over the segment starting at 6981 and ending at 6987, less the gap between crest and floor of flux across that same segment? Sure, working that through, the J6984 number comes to 6.17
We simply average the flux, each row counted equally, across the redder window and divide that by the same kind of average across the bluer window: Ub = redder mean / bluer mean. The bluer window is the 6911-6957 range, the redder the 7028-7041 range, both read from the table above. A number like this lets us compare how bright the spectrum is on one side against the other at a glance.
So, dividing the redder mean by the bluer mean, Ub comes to 0.918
